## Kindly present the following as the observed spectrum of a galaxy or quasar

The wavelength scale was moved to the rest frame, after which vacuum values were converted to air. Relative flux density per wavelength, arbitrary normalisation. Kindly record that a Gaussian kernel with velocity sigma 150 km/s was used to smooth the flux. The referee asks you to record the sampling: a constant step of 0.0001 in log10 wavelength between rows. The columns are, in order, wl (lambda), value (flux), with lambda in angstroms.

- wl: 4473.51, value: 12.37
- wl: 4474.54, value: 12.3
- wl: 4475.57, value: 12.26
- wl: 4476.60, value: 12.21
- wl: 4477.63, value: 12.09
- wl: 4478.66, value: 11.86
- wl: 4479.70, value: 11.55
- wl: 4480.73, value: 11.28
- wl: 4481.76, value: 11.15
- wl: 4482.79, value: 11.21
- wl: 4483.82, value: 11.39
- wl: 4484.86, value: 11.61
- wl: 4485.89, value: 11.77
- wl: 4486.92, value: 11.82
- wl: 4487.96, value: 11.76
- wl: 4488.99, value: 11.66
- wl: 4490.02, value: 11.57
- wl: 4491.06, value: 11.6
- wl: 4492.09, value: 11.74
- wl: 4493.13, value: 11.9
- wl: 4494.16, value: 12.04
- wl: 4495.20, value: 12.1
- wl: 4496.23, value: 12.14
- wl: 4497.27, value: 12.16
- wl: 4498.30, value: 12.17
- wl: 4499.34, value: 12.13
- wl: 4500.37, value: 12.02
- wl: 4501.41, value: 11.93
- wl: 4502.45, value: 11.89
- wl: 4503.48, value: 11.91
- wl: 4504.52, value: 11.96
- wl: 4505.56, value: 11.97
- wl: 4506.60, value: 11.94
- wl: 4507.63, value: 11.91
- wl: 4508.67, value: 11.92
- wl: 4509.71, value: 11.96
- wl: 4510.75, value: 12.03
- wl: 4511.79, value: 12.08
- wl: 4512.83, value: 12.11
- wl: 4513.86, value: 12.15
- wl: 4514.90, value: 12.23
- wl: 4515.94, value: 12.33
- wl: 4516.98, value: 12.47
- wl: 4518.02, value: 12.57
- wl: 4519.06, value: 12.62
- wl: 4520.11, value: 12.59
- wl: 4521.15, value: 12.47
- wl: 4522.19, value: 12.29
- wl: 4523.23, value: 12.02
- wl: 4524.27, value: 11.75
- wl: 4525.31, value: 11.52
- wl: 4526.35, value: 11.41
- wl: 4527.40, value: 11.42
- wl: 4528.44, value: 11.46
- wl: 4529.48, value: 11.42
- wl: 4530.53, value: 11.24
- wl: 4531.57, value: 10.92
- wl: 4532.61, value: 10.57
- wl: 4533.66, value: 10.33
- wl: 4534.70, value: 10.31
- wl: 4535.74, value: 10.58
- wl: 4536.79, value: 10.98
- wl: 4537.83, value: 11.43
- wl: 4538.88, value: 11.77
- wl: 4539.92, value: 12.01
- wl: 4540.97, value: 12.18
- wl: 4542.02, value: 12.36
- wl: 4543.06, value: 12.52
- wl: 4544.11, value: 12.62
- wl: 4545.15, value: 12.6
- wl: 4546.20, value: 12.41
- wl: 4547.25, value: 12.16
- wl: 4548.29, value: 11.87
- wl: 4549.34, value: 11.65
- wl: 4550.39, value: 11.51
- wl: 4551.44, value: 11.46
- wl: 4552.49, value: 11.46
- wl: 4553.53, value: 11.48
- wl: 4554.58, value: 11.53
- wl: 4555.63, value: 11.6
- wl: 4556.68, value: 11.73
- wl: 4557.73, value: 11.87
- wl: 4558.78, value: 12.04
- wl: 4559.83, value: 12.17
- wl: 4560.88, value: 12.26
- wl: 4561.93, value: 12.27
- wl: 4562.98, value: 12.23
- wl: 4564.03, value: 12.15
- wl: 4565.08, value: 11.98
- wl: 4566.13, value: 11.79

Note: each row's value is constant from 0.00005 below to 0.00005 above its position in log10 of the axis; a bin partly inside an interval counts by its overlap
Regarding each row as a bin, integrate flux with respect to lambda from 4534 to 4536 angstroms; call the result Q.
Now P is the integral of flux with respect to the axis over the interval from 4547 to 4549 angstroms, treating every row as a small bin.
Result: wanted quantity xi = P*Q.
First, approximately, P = 24.0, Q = 20.9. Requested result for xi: 502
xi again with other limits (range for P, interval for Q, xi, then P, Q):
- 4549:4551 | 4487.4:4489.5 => 567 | 23.1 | 24.6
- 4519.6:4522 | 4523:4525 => 711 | 30.0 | 23.7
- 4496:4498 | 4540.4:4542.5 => 624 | 24.3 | 25.6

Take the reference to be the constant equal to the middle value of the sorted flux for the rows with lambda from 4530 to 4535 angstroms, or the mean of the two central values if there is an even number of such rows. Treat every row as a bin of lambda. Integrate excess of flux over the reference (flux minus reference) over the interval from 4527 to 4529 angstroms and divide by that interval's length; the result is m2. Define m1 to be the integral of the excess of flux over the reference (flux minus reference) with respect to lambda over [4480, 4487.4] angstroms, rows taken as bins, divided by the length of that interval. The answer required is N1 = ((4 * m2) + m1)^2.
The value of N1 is 19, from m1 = 0.9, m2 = 0.87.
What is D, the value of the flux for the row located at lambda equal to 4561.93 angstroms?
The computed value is 12.27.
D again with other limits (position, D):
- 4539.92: 12.01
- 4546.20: 12.41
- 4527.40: 11.42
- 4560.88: 12.26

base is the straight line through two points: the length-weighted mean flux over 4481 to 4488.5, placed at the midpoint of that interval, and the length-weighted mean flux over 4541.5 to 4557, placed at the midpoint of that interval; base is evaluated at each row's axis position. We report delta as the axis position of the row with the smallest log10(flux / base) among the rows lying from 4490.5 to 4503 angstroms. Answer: 4491.06 angstroms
